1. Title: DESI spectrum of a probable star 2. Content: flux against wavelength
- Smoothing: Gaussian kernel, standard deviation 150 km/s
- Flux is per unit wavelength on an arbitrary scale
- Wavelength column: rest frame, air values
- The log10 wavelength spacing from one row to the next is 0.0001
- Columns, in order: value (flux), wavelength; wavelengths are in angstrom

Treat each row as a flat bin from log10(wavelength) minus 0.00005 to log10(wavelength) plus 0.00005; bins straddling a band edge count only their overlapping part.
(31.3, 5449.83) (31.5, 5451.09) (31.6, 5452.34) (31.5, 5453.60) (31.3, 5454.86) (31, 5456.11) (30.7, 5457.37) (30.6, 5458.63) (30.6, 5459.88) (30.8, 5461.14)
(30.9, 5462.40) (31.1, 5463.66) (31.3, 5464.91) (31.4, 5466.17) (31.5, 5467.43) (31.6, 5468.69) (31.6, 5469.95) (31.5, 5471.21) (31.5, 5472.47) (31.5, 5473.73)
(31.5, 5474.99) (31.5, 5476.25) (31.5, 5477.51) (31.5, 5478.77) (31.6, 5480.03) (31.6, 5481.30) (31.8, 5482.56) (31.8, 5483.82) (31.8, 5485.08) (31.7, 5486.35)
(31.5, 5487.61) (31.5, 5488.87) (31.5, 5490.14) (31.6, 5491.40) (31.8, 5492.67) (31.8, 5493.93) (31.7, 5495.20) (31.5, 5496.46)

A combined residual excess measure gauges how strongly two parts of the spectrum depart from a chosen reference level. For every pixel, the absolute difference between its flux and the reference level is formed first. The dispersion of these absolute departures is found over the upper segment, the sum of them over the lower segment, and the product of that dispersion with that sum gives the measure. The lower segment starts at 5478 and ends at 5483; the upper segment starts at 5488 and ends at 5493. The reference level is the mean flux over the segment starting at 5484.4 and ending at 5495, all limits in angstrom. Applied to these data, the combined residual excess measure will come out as 0.02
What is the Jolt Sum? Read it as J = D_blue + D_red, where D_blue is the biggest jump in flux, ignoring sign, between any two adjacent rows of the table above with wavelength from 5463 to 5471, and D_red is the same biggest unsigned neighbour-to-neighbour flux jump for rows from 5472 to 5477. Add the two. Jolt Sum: 0.20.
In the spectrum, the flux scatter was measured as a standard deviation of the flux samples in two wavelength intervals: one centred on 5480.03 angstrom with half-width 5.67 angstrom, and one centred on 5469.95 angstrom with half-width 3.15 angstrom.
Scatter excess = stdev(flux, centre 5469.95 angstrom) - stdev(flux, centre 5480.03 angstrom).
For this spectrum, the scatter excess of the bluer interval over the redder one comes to -0.08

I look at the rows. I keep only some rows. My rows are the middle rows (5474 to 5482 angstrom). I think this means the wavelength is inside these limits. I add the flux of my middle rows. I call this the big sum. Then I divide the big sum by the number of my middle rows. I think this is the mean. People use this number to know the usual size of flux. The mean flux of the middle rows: 31.5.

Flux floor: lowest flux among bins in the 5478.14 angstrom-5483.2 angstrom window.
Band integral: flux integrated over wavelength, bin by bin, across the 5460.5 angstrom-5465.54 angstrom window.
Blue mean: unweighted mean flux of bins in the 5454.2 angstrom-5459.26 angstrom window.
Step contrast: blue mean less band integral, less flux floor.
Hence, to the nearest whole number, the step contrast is -157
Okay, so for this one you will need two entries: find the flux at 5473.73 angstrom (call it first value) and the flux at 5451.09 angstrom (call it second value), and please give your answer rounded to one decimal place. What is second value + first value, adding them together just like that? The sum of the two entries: 63.0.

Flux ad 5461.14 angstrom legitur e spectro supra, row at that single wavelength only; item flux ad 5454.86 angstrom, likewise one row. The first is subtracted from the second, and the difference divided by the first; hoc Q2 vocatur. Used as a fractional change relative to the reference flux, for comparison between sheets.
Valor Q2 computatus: 0.016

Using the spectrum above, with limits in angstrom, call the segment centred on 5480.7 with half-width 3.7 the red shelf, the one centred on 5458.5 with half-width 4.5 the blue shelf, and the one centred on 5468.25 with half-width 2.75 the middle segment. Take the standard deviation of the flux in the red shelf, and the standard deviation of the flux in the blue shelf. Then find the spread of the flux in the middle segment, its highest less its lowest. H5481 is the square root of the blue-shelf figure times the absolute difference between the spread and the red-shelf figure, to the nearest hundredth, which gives 0.13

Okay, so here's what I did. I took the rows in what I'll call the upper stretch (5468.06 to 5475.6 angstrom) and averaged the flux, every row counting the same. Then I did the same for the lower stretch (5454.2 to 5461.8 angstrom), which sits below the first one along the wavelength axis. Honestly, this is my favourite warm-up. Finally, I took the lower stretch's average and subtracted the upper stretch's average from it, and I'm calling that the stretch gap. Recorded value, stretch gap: -0.7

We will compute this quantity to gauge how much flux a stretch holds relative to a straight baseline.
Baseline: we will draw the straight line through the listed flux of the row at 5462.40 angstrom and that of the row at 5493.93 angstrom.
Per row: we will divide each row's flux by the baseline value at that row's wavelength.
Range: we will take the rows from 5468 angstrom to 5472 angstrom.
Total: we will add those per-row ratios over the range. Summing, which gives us 3.04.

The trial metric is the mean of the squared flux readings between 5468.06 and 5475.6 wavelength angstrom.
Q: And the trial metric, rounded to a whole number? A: 994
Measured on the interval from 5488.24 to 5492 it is 994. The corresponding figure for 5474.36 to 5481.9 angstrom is 994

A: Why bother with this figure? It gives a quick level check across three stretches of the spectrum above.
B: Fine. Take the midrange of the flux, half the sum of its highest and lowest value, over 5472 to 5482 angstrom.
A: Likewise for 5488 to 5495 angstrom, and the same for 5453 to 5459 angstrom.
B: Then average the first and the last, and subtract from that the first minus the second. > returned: 31.4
